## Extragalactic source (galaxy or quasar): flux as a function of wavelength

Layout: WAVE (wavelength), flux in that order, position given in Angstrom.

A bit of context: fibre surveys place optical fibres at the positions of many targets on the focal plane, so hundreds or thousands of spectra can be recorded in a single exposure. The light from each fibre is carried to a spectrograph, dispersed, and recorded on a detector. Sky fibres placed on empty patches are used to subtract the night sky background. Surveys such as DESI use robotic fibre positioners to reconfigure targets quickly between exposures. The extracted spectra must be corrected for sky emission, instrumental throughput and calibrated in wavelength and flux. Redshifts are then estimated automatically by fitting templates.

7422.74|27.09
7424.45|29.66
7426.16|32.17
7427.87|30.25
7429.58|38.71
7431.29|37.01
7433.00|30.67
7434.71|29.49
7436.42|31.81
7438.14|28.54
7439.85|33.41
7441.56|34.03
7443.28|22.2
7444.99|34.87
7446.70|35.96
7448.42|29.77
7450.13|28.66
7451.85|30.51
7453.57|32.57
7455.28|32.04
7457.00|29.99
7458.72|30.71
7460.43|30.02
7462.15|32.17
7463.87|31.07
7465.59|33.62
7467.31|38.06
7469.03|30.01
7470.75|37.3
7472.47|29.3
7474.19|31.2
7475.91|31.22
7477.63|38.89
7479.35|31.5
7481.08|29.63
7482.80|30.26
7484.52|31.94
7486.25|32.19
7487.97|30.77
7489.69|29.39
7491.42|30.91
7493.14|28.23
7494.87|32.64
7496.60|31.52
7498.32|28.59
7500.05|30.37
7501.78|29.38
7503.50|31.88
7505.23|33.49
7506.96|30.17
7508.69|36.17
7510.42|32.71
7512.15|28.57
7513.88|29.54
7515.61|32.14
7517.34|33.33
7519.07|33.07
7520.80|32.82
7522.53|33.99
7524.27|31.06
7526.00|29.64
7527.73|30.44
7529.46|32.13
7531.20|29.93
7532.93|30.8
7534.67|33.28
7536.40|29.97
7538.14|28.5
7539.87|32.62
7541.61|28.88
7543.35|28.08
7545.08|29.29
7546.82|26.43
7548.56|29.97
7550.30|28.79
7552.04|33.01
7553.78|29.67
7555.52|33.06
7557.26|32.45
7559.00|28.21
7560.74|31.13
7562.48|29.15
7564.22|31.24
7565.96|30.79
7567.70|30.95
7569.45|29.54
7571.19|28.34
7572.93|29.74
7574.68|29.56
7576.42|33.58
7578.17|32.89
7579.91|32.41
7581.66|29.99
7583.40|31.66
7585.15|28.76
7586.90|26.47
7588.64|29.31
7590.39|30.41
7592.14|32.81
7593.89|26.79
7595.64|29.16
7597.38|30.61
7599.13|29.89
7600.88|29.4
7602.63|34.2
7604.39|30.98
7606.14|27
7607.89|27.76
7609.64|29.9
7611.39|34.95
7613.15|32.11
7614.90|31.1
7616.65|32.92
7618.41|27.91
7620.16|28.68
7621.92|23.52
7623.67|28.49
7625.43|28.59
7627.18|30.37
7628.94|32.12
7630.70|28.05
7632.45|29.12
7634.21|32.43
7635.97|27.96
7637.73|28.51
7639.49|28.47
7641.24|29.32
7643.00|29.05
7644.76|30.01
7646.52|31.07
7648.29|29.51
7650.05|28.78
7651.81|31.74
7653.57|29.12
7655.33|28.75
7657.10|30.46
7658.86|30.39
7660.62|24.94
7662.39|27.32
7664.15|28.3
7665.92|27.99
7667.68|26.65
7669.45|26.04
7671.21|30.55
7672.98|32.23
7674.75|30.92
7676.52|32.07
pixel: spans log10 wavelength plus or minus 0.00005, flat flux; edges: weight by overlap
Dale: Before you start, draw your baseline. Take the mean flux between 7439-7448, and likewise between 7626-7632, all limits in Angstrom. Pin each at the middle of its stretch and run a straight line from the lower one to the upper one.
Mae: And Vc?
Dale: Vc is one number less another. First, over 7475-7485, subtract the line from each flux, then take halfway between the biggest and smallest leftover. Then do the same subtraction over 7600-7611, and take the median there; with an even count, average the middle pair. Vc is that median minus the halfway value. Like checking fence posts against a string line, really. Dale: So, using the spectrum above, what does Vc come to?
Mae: -3.3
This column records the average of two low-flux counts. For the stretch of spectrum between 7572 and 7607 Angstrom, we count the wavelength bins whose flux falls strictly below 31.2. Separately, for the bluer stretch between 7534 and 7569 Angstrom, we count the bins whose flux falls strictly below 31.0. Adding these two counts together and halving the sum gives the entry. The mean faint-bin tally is 13.5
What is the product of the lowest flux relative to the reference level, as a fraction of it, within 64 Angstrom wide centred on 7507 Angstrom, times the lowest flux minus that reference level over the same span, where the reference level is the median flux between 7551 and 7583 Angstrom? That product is -2.4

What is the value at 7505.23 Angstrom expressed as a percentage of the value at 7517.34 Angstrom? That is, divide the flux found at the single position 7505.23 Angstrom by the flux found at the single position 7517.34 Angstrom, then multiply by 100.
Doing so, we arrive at 100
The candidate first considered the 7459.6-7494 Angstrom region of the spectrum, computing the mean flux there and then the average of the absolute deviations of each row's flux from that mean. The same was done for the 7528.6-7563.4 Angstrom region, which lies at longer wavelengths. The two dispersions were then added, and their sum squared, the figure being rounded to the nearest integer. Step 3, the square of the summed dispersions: 14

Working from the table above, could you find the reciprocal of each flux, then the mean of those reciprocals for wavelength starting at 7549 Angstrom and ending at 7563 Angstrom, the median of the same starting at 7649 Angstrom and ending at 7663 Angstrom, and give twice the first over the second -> 1.89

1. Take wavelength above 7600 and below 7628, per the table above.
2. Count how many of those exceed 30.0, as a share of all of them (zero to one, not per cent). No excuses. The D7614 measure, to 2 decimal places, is 0.44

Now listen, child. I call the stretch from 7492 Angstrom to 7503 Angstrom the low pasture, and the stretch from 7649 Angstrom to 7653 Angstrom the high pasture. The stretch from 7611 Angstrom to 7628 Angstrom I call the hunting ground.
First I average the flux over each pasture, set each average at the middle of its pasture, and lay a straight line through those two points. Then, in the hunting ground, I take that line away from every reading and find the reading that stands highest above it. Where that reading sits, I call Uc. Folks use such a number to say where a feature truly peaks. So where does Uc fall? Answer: 7611.39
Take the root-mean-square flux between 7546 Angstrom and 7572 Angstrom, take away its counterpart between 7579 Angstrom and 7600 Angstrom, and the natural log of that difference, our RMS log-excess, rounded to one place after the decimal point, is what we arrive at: -1.1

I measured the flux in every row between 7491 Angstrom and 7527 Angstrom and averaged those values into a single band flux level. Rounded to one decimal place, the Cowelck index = 31.4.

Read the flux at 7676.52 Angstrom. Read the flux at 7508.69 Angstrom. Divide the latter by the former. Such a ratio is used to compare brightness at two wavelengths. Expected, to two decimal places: 1.13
